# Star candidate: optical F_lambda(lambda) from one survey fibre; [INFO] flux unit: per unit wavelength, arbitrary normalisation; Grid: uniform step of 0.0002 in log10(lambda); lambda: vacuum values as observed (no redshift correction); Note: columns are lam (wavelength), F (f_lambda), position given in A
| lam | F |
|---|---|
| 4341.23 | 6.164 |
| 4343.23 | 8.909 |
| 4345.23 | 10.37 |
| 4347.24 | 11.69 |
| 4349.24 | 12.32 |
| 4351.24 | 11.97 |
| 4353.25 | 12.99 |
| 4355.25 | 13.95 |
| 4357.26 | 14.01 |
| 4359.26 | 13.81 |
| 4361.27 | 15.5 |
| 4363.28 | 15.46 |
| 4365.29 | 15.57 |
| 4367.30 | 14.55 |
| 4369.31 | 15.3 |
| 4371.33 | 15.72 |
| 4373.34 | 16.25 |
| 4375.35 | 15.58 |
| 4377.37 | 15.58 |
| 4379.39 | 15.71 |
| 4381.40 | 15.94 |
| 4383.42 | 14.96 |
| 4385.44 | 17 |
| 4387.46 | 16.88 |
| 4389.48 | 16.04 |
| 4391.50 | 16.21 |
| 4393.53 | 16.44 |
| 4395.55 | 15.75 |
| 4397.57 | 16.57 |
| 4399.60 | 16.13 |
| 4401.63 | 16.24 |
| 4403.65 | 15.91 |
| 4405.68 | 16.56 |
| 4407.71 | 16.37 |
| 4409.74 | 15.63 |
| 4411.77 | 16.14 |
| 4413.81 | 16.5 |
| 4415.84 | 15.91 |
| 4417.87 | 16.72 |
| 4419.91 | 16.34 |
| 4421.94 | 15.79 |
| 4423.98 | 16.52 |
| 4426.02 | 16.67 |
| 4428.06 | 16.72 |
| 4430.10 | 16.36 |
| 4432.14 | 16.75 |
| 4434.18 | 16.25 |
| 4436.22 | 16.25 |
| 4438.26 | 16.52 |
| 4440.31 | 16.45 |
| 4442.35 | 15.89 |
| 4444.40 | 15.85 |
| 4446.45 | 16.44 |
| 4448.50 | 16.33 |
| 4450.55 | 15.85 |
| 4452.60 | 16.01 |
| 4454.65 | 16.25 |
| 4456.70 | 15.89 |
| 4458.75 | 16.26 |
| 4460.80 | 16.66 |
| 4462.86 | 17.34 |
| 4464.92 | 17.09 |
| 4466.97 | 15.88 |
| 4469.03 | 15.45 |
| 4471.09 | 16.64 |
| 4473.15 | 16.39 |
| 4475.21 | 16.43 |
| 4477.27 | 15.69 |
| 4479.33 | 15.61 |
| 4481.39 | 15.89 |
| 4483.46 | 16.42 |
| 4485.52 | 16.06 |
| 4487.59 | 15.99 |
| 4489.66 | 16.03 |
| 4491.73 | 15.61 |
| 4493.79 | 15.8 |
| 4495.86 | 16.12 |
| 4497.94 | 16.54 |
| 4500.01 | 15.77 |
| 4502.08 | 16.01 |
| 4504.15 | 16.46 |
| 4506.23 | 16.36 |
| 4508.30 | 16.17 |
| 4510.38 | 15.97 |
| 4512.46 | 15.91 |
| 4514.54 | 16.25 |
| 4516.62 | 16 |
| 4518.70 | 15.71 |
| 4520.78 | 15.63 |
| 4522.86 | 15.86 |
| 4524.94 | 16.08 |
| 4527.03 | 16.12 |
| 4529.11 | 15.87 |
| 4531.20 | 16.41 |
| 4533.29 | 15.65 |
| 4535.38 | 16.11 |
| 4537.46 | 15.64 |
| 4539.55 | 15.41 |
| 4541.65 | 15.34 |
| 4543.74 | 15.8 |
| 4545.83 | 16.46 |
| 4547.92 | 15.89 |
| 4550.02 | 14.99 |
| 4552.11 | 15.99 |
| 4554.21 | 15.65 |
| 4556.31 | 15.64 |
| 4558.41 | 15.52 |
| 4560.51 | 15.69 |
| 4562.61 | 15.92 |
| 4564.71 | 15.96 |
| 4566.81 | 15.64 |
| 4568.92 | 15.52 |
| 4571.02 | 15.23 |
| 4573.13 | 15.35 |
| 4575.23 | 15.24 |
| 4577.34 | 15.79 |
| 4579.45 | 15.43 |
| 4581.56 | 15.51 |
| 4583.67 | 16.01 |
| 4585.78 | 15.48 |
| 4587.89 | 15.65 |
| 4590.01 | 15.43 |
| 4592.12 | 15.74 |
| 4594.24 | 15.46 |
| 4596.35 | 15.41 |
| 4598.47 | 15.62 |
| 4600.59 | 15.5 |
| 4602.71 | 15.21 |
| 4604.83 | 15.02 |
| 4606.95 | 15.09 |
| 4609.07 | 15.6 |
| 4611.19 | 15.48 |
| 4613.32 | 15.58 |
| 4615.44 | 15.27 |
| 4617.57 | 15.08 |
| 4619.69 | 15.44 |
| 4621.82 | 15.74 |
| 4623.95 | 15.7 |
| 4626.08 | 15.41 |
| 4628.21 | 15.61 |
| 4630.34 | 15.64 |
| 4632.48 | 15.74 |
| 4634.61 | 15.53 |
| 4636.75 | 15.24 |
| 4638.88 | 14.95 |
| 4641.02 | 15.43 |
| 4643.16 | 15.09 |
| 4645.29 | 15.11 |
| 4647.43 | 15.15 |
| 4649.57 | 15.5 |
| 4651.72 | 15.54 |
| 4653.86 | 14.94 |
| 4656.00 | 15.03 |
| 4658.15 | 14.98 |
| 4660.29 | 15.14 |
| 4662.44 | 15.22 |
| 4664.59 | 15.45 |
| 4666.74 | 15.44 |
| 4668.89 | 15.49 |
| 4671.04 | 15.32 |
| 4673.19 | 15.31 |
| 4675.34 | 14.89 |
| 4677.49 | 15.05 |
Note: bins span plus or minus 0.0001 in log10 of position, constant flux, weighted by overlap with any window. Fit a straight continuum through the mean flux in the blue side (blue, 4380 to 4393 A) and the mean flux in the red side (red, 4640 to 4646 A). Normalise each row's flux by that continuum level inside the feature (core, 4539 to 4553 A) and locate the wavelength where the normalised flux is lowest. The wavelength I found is 4550.02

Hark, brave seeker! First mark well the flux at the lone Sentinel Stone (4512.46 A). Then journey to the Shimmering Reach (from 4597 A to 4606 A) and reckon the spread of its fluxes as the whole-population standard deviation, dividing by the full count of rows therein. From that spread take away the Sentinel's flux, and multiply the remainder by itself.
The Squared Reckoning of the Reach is 246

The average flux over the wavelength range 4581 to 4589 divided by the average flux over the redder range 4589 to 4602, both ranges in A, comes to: 1.01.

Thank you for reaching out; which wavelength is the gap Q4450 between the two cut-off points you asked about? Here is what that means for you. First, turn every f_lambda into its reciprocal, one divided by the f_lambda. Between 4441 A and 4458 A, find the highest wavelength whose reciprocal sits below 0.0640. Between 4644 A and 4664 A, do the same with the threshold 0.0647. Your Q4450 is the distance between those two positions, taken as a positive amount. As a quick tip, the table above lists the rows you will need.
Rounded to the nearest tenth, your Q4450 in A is 195.0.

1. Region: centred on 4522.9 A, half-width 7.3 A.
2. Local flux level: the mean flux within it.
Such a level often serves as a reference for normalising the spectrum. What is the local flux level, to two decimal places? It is 15.90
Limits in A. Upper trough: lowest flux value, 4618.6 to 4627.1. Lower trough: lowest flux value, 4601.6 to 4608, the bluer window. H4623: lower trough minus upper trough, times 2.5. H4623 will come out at -1.0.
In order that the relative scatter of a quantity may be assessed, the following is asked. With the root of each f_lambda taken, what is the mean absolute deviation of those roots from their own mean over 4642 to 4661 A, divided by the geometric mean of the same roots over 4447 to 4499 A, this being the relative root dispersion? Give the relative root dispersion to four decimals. 0.0050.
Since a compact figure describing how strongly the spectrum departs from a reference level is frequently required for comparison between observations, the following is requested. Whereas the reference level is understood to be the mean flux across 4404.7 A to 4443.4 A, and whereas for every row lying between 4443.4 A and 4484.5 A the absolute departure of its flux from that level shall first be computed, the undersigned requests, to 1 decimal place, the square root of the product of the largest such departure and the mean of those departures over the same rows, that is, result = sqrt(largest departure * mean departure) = 0.6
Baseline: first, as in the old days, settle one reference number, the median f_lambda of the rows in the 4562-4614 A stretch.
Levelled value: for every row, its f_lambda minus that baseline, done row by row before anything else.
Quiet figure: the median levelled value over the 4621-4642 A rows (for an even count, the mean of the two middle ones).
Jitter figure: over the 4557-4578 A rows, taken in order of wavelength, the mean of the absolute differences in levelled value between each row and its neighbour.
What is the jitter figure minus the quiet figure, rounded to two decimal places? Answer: 0.15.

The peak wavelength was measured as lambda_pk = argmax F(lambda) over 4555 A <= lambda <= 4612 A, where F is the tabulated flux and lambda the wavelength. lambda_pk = 4583.67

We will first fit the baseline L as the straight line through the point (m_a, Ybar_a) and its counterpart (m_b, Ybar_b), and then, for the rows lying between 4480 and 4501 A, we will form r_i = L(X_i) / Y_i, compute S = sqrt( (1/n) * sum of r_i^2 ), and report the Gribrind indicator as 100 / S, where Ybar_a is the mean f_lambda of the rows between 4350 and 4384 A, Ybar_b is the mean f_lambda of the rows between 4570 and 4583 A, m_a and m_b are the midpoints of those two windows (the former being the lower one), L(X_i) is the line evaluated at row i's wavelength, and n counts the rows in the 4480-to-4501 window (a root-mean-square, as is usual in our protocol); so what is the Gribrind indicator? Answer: 105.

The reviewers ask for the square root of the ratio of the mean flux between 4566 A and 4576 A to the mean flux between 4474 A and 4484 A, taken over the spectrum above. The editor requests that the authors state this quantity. 0.981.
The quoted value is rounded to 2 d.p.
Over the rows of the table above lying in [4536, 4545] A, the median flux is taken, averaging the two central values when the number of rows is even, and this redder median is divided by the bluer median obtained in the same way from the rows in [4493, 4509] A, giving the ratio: 0.96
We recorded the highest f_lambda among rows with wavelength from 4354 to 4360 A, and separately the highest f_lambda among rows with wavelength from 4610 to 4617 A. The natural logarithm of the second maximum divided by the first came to 0.106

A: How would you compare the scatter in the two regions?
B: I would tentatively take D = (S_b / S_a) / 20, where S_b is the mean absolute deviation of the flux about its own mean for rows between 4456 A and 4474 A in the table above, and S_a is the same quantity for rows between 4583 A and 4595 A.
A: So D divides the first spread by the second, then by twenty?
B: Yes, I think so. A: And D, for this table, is 0.138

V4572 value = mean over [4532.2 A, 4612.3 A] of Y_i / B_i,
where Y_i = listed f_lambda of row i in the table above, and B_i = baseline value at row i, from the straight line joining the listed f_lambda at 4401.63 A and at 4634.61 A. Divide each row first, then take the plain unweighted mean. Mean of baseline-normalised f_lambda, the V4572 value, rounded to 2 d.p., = 0.99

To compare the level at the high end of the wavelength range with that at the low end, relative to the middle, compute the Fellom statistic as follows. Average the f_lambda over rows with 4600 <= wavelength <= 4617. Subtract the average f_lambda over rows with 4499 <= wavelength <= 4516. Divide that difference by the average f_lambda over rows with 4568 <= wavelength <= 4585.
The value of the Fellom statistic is -0.050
